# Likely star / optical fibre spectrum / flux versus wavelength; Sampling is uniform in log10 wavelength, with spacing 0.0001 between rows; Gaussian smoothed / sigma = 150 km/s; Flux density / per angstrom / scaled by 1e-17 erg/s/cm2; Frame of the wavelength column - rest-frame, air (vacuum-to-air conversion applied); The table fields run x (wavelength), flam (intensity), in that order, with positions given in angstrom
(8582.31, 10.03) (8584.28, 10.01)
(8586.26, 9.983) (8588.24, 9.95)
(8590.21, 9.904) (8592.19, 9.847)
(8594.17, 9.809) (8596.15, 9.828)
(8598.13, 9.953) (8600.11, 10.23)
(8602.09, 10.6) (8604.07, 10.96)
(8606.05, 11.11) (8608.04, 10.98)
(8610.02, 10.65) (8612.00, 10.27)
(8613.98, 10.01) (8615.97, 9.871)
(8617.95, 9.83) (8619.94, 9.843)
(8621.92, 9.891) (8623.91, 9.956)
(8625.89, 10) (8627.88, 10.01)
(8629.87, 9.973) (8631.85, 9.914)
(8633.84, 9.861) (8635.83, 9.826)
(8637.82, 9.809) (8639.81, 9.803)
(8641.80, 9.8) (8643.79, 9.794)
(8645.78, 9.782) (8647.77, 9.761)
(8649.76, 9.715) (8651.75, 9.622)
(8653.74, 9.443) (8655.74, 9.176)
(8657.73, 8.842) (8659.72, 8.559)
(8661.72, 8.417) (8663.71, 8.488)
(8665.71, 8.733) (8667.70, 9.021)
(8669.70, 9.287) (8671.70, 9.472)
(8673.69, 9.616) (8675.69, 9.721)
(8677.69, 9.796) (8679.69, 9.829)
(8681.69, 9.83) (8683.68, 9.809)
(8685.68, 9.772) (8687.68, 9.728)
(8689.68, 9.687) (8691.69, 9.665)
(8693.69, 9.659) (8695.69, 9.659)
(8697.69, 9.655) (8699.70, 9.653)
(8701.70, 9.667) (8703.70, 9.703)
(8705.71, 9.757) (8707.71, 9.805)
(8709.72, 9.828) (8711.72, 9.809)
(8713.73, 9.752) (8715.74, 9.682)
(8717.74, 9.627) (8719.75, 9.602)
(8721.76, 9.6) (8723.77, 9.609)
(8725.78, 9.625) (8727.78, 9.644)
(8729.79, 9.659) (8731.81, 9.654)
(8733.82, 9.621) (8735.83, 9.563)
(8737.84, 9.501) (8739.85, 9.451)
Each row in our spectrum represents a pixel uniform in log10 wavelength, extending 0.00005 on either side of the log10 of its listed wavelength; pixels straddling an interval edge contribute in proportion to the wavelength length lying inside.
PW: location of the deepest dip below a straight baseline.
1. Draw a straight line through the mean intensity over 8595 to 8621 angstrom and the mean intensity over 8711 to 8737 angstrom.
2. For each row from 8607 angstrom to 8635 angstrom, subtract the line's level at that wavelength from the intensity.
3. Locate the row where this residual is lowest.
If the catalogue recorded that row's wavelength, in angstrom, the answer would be 8617.95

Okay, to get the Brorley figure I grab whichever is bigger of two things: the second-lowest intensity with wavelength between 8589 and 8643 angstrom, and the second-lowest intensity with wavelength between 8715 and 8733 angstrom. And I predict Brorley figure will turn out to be 9.80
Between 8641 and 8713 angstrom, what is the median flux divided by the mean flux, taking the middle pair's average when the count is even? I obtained 1.02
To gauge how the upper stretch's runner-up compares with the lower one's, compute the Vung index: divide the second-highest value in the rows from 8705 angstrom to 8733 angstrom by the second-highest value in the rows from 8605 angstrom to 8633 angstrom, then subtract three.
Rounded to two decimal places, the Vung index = -2.11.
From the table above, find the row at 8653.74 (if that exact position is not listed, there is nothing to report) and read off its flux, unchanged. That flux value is 9.443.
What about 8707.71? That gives 9.805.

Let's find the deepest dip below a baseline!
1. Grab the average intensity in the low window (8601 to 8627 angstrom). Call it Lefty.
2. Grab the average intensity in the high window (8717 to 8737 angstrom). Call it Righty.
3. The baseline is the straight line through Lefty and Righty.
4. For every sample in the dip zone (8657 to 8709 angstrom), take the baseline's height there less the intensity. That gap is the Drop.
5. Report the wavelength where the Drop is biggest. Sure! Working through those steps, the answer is 8661.72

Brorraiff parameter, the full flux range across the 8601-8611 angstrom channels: 0.51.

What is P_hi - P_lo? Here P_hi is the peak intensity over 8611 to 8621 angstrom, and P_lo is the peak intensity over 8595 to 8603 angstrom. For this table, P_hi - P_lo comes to -0.3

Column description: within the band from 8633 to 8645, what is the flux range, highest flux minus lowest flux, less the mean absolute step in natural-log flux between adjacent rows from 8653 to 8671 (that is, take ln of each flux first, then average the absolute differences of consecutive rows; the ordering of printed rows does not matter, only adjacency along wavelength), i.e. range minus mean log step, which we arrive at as 0.04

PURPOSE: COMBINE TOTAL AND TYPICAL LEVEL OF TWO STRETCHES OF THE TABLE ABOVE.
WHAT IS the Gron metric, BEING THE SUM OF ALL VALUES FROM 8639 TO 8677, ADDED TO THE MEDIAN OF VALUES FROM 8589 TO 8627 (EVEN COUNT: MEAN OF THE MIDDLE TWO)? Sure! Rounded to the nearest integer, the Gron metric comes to 187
